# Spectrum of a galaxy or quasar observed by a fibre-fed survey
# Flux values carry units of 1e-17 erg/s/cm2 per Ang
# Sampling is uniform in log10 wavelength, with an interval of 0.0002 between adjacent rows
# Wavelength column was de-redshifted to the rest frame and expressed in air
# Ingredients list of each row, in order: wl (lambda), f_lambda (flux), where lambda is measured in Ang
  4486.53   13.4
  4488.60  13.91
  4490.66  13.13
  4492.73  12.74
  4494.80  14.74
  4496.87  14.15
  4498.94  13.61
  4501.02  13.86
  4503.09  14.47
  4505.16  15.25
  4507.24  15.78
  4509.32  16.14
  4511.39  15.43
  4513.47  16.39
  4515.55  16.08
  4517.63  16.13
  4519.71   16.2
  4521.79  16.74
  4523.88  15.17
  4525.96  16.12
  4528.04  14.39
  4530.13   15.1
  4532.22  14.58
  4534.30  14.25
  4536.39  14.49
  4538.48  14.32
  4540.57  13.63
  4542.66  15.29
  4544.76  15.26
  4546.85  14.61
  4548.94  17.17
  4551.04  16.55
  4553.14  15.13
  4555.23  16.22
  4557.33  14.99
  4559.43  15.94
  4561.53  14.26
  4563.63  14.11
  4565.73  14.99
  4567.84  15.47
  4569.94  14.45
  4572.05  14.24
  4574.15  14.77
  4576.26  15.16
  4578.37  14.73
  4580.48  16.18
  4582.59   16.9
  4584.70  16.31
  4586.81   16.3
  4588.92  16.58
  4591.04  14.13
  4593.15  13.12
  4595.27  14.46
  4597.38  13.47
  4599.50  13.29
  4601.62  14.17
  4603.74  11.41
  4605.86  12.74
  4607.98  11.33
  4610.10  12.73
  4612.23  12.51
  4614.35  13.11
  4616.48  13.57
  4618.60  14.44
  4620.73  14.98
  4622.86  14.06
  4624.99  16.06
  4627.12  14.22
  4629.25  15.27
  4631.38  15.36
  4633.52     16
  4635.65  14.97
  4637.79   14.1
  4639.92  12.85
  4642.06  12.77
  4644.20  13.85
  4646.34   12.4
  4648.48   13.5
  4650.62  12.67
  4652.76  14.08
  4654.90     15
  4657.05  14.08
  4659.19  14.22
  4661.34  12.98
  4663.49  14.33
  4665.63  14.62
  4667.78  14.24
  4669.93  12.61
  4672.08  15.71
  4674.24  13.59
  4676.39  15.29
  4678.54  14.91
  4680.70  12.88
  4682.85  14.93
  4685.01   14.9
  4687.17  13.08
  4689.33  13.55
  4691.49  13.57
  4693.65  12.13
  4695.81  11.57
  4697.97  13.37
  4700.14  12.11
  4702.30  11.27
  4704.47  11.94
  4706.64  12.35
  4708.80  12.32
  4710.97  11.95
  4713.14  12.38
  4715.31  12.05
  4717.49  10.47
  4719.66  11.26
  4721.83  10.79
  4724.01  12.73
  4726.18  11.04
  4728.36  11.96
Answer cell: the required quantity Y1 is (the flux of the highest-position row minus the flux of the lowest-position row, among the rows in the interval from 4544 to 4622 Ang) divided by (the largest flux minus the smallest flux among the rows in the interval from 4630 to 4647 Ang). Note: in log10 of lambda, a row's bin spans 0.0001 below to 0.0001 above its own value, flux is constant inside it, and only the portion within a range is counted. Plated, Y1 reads -0.1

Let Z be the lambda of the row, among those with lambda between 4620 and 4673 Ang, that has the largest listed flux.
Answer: 4624.99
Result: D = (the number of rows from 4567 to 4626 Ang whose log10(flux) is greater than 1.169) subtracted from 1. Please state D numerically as -9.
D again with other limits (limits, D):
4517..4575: -16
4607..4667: -6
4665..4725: -4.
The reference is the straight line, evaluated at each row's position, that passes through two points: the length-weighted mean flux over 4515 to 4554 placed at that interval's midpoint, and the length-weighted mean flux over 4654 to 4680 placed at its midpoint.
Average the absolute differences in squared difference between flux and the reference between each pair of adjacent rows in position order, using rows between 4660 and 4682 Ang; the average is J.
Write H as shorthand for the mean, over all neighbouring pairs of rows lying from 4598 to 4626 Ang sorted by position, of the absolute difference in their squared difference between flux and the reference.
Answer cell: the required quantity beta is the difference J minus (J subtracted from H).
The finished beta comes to -1.5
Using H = 3.6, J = 1.06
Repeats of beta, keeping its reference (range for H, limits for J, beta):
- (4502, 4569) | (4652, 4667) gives 0.6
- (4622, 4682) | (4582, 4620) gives 4.9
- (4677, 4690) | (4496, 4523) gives 0.8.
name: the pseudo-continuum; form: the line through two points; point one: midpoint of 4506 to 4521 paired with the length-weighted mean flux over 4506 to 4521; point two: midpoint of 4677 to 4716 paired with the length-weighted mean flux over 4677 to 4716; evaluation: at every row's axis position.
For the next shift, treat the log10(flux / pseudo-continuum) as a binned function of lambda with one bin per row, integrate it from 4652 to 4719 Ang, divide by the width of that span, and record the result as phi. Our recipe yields 0.005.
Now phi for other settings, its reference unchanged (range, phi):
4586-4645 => -0.011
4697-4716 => -0.019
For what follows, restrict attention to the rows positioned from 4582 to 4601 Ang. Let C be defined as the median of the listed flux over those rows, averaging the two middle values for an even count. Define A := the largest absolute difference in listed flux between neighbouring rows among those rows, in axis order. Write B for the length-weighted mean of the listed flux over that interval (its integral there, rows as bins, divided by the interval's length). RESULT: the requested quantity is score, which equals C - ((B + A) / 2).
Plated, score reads 5.8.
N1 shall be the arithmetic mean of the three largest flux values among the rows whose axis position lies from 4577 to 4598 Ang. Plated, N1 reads 16.6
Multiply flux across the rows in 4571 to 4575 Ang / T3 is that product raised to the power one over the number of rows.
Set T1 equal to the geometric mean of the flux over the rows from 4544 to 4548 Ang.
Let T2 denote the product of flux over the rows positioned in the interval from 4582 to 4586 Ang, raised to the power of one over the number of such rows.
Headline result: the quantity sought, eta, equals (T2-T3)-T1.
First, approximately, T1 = 14.9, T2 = 16.6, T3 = 14.5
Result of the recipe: -12.8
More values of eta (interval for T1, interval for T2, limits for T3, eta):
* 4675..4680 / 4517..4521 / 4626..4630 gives -13.7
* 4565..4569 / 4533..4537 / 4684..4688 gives -14.8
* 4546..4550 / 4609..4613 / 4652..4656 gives -17.8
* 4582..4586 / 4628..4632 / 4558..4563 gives -16.4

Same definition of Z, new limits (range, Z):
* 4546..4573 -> 4548.94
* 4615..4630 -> 4624.99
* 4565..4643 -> 4582.59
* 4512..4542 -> 4521.79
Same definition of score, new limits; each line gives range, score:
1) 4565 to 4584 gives 6.7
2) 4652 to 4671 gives 6.4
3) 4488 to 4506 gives 5.9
